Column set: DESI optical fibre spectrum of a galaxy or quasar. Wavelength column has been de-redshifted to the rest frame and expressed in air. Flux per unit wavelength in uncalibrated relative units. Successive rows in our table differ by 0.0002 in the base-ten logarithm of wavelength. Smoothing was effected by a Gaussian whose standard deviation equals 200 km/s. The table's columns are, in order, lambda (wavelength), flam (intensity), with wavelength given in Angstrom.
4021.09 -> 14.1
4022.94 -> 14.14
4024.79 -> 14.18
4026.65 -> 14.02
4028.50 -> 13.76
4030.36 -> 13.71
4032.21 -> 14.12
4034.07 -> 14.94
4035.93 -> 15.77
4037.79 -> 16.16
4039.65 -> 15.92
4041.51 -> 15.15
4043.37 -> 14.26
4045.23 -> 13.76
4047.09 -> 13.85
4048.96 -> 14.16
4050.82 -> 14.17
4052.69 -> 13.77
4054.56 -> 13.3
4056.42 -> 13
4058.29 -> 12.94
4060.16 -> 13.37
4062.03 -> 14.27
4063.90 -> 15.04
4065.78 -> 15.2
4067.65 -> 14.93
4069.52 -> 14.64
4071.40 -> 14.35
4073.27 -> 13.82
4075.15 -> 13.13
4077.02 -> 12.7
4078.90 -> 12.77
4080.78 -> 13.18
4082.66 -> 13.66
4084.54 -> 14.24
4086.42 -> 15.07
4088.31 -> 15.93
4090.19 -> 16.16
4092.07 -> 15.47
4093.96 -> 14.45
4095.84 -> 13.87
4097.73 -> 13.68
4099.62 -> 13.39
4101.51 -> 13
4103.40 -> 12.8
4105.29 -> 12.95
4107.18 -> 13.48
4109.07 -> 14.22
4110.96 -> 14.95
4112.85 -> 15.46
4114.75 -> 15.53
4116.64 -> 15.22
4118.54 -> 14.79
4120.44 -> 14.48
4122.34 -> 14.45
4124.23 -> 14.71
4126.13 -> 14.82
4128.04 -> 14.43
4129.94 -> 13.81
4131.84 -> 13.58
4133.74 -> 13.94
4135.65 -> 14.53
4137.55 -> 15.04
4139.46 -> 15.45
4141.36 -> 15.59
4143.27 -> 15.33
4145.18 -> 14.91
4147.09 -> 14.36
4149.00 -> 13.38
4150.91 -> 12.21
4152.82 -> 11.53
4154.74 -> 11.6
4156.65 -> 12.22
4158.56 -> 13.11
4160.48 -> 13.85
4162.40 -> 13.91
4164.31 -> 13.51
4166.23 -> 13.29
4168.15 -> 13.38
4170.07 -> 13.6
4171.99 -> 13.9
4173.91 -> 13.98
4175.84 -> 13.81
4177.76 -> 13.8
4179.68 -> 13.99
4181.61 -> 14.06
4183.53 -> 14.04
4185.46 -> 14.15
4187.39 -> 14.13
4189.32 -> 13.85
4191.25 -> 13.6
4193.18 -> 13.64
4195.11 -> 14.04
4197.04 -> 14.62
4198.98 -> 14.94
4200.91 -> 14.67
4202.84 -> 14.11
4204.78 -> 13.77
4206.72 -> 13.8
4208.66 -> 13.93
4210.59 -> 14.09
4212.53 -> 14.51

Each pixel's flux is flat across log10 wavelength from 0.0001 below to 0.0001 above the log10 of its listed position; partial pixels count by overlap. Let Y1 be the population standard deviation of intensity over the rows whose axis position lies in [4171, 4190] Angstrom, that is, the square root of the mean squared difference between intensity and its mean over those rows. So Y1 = 0.12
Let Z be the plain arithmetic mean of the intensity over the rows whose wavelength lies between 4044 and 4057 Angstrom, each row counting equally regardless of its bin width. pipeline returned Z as 13.7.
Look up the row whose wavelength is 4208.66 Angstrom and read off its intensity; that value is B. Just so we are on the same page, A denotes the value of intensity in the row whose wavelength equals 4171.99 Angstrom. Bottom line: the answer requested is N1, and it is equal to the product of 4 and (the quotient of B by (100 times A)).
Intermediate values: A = 13.9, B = 13.93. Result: 0.0401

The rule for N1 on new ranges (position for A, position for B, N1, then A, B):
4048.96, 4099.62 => 0.0378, 14.16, 13.39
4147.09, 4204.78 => 0.0384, 14.36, 13.77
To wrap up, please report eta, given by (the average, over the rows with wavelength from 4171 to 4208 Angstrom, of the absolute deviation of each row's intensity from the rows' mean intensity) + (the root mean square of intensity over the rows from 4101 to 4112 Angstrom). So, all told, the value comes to 13.8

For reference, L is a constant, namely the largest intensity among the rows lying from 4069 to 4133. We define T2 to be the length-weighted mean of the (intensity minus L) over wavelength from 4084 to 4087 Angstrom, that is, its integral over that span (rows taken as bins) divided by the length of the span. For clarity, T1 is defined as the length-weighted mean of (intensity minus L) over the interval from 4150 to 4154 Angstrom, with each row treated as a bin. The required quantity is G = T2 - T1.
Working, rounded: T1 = -4.3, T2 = -1.5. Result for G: 2.8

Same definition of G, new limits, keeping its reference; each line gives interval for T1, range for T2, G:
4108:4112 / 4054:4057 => -1.4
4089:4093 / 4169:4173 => -2.1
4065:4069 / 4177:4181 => -1.1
